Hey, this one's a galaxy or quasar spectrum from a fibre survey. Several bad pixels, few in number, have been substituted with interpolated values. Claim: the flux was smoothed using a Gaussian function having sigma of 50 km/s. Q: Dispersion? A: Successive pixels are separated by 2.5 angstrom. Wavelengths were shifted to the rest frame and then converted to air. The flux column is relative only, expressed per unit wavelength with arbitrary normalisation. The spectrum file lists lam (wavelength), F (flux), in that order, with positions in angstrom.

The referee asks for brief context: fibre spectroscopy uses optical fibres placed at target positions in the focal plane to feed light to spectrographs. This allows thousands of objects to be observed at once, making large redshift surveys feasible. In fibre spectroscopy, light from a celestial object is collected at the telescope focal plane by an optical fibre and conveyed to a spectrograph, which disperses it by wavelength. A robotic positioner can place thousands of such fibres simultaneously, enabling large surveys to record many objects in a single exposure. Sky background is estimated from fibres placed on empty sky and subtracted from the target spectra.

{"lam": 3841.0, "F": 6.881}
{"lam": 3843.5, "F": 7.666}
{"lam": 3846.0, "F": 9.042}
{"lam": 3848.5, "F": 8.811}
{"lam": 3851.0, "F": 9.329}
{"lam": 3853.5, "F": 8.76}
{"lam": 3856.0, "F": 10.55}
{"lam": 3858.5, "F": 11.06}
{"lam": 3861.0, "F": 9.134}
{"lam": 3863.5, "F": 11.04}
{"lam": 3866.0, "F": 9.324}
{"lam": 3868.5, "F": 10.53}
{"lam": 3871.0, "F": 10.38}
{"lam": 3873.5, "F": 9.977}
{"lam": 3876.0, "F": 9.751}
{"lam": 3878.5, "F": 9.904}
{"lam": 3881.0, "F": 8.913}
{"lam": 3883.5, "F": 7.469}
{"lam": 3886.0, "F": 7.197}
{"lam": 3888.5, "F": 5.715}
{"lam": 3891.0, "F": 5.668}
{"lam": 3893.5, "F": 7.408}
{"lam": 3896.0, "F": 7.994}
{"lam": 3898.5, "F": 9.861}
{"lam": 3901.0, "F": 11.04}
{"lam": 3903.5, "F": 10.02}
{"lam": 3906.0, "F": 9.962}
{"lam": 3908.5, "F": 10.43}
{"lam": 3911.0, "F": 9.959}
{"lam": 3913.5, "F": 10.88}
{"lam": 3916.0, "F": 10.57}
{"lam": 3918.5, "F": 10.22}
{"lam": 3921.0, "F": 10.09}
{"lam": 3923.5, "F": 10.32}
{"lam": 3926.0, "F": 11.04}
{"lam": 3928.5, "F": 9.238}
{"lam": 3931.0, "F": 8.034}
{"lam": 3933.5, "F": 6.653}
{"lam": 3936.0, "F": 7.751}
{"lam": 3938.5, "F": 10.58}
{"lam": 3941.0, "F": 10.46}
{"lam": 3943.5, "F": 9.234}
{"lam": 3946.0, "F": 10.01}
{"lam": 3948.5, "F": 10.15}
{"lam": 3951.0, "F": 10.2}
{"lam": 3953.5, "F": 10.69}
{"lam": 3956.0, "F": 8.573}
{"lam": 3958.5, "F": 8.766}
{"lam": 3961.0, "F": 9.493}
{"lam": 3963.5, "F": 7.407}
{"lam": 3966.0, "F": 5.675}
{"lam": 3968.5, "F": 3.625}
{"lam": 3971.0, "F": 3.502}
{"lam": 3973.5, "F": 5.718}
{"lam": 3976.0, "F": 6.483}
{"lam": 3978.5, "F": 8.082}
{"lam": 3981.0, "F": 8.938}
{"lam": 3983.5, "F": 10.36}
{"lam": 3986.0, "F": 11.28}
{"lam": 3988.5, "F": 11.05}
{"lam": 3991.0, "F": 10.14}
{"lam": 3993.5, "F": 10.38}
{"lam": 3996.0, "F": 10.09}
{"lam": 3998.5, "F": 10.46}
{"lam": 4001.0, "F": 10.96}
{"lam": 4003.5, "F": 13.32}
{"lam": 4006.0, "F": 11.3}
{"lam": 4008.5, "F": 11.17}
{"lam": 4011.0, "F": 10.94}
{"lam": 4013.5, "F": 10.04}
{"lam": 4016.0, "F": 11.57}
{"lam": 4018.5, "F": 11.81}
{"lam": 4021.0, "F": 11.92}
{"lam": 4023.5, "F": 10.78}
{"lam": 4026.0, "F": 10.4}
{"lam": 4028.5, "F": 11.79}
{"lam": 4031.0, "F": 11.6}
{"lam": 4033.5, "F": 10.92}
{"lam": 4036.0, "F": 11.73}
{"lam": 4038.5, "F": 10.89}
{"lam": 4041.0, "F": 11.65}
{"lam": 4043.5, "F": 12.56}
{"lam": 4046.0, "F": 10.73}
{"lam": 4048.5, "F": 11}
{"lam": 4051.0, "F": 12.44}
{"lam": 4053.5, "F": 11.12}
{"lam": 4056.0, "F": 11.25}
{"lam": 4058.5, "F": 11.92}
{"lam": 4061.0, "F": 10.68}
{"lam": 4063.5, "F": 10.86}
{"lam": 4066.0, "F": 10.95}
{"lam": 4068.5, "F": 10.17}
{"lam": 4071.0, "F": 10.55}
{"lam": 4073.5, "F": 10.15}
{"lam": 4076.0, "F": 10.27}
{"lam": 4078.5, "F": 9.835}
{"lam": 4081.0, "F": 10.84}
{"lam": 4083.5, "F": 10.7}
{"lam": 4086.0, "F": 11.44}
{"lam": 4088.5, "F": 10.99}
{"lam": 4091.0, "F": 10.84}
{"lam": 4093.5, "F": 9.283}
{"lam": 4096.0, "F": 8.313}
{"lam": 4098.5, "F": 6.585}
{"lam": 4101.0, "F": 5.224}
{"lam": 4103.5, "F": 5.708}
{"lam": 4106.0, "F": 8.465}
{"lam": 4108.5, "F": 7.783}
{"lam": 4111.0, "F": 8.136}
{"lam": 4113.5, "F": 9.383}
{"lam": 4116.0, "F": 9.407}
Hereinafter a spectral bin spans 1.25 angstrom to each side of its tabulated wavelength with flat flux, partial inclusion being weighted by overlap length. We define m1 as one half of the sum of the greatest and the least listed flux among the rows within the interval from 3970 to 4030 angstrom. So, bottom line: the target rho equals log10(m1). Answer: 0.92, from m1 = 8.4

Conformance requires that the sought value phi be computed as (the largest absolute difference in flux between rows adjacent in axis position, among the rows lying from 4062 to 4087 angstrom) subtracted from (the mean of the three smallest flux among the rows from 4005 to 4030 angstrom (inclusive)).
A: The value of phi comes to 9.4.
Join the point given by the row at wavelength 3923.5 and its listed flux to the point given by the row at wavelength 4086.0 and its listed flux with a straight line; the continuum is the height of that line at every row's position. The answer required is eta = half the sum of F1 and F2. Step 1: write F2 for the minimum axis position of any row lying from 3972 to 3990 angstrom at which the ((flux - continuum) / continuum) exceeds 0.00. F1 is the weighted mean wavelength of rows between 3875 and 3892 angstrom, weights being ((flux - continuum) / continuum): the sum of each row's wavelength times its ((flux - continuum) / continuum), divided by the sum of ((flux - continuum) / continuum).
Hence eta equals 3936.6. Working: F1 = 3887.1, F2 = 3986.0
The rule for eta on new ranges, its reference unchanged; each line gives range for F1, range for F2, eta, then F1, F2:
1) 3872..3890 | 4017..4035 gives 3952.1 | 3885.6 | 4018.5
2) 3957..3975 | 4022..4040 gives 3998.3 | 3968.1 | 4028.5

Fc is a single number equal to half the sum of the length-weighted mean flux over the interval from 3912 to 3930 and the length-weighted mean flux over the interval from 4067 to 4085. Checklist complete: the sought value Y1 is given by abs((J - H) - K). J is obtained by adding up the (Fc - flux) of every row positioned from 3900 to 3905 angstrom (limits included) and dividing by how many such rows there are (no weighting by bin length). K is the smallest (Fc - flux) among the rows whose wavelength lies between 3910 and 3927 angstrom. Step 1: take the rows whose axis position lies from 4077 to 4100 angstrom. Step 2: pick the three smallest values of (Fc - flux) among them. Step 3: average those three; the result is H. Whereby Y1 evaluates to 1.3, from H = -0.7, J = -0.2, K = -0.7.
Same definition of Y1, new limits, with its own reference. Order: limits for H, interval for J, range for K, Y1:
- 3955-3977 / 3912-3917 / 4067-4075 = 1.6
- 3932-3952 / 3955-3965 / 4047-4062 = 4.0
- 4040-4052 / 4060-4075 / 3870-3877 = 1.7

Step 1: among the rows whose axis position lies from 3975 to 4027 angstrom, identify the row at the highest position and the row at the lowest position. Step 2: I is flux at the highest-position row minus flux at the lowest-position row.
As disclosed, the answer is 4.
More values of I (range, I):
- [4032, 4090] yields 0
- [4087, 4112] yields -3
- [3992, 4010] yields 1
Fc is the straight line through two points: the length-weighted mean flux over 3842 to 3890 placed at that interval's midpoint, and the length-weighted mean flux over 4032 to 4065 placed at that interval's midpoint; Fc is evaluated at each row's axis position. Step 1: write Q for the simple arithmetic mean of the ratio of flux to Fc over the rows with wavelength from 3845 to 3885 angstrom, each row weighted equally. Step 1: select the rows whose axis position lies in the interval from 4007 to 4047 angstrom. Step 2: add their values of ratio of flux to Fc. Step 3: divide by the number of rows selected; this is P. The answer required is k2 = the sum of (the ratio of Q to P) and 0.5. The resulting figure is 1.54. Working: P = 1.02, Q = 1.05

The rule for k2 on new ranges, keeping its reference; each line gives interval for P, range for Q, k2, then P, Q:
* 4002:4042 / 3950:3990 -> 1.26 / 1.03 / 0.78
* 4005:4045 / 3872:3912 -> 1.41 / 1.02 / 0.93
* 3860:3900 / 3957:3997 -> 1.33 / 0.94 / 0.78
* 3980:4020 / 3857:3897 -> 1.45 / 1.01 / 0.95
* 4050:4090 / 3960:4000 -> 1.34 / 0.94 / 0.79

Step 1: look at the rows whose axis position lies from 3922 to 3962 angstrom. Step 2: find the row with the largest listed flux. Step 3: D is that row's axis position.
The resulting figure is 3926.0 angstrom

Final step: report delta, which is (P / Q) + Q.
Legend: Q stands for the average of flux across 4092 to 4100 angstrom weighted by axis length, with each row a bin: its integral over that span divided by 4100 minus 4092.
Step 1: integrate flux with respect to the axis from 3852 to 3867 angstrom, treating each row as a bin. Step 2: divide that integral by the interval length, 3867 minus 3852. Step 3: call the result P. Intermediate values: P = 10.0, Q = 8.1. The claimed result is 9.3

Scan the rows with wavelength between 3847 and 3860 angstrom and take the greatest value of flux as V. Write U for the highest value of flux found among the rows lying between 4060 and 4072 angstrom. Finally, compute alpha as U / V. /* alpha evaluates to 0.99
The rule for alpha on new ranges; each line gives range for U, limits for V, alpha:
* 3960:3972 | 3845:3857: 0.90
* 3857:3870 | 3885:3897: 1.38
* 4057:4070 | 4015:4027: 1.00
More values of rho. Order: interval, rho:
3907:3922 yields 1.02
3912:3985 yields 0.86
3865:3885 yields 0.95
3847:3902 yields 0.92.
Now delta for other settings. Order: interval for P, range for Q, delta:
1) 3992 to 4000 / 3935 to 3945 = 10.6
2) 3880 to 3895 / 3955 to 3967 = 8.9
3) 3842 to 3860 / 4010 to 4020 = 11.9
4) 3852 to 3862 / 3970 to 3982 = 8.1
